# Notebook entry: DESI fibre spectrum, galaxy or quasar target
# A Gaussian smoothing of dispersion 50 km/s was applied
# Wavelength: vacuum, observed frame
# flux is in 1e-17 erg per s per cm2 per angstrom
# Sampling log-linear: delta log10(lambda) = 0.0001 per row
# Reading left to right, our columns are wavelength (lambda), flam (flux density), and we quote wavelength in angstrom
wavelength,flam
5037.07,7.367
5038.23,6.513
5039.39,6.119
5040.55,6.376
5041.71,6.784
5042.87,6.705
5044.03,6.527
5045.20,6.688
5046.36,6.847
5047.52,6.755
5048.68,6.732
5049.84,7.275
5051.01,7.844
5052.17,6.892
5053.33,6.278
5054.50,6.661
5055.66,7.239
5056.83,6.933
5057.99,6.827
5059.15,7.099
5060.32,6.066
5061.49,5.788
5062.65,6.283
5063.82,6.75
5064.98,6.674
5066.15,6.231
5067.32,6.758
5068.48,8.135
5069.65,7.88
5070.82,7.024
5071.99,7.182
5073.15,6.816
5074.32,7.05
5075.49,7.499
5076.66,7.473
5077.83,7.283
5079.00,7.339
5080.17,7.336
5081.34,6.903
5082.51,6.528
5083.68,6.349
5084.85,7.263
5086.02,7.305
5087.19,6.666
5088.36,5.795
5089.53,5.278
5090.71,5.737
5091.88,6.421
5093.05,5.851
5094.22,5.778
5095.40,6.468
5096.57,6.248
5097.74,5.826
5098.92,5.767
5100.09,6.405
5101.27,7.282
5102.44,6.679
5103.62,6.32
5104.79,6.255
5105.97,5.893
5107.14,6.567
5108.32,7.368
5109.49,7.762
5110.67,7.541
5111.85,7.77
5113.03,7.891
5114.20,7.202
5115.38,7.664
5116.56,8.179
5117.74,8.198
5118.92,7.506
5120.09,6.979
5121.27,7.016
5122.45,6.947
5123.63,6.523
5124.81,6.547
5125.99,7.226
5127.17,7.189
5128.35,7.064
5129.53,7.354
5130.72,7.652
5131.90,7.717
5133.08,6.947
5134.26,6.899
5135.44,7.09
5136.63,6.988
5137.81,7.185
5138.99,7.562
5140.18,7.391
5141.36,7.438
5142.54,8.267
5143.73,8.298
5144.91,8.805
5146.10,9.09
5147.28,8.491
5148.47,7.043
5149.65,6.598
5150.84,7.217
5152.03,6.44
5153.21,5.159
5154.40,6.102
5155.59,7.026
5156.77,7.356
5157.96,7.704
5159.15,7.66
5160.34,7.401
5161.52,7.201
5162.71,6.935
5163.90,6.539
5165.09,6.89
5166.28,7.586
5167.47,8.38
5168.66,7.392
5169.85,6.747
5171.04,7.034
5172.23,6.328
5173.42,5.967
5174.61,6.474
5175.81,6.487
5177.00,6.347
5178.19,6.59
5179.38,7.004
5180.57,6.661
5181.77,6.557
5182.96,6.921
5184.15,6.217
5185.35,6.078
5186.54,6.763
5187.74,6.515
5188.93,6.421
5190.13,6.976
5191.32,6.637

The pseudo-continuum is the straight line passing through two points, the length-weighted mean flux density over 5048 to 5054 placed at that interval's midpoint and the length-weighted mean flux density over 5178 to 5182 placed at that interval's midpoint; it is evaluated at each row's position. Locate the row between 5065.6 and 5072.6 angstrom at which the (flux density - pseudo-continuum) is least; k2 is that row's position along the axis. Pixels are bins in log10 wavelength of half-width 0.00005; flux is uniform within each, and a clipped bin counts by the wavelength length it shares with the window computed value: 5066.15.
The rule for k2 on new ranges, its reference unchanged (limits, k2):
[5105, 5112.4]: 5105.97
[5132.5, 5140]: 5134.26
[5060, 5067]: 5061.49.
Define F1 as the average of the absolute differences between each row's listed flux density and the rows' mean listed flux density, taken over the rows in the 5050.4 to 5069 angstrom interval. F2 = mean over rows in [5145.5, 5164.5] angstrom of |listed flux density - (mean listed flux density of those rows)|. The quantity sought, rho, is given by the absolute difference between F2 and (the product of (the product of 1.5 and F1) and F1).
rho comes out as 0.35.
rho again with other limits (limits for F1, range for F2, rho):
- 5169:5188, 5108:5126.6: 0.33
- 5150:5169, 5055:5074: 0.00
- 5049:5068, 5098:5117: 0.44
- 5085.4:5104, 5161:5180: 0.12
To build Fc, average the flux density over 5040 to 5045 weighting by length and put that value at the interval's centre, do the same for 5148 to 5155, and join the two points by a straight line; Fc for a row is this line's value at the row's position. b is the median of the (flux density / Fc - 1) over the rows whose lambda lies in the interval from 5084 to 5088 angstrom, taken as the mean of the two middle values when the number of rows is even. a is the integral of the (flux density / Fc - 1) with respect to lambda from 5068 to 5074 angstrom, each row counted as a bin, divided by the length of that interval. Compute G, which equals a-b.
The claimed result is 0.014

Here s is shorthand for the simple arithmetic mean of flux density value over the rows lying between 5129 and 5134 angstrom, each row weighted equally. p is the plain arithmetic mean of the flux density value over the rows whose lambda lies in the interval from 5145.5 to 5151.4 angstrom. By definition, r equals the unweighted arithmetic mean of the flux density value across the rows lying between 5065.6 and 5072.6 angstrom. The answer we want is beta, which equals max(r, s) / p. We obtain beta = 0.96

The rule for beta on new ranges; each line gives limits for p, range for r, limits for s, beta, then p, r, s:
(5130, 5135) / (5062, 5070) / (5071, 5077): 0.99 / 7.3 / 6.96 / 7.2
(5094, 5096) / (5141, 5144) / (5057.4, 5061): 1.31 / 6.1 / 8.00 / 6.7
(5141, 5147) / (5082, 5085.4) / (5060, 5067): 0.80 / 8.4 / 6.71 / 6.3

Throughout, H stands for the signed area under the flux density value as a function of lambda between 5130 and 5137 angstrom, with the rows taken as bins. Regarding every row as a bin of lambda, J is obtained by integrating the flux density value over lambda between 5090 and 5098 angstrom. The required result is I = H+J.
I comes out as 99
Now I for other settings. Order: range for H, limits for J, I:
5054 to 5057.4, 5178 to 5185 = 70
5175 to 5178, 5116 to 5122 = 65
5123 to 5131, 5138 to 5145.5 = 116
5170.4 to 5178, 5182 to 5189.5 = 98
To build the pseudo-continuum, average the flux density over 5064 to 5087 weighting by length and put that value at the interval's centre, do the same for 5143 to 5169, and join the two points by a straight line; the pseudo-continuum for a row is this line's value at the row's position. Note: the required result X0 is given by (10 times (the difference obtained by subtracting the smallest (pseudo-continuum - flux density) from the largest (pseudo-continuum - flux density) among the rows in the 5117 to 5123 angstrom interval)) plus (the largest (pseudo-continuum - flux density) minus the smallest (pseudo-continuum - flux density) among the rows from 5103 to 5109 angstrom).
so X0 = 14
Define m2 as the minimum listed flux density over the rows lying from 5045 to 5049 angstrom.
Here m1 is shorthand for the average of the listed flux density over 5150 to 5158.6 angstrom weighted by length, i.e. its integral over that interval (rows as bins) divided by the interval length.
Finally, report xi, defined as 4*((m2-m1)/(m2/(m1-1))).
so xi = -0.1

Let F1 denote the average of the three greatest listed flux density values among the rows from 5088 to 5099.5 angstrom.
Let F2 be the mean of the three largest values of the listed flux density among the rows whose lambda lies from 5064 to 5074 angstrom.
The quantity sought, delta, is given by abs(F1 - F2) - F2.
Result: -6.4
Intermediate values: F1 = 6.4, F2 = 7.7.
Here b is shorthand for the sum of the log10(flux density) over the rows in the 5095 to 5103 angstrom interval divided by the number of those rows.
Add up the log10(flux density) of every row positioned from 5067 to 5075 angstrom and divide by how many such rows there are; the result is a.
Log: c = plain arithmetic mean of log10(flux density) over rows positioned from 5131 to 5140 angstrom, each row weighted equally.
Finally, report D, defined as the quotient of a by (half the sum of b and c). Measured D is 1.04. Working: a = 0.860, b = 0.80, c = 0.857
